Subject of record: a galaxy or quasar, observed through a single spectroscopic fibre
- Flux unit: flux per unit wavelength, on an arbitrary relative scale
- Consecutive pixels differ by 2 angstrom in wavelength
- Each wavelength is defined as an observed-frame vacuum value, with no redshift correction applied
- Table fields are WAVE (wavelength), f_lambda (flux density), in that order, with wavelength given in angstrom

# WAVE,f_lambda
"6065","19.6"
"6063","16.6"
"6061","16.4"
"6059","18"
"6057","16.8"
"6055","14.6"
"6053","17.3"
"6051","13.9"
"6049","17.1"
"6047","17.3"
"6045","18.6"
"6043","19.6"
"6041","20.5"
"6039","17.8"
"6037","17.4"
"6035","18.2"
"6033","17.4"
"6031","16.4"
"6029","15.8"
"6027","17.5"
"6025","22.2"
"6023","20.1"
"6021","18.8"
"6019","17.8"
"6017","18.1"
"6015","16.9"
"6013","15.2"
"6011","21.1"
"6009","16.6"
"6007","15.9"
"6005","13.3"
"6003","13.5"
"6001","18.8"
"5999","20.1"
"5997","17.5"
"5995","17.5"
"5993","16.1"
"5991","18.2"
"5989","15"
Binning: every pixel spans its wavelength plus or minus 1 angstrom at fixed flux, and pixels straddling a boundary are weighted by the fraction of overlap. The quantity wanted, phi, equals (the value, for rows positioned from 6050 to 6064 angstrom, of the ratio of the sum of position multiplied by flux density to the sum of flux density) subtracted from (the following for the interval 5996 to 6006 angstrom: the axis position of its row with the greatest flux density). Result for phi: -58.2 angstrom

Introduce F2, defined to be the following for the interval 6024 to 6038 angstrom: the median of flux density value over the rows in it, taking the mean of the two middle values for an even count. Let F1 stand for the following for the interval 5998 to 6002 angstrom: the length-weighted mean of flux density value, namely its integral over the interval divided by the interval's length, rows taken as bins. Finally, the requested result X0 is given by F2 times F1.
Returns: 338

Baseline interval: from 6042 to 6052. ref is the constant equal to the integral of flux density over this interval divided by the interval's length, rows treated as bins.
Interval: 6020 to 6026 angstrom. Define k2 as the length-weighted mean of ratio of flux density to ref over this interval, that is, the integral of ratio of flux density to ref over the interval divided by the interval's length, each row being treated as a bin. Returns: 1.18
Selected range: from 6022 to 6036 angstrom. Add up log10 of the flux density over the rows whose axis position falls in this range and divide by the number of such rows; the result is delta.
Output 1.26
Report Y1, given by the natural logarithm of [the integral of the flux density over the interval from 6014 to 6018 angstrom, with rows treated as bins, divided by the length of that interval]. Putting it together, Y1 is 2.862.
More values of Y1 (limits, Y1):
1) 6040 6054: 2.877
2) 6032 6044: 2.917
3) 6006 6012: 2.883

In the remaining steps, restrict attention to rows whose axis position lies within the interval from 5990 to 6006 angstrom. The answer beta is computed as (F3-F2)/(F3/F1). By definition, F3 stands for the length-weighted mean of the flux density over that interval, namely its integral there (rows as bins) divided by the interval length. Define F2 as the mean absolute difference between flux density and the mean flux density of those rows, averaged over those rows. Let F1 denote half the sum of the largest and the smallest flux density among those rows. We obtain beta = 14.8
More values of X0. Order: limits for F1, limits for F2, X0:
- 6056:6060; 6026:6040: 303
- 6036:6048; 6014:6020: 330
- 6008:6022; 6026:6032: 292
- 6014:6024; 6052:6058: 308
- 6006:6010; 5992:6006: 284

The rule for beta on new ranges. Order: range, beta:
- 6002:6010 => 13.5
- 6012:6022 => 16.0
